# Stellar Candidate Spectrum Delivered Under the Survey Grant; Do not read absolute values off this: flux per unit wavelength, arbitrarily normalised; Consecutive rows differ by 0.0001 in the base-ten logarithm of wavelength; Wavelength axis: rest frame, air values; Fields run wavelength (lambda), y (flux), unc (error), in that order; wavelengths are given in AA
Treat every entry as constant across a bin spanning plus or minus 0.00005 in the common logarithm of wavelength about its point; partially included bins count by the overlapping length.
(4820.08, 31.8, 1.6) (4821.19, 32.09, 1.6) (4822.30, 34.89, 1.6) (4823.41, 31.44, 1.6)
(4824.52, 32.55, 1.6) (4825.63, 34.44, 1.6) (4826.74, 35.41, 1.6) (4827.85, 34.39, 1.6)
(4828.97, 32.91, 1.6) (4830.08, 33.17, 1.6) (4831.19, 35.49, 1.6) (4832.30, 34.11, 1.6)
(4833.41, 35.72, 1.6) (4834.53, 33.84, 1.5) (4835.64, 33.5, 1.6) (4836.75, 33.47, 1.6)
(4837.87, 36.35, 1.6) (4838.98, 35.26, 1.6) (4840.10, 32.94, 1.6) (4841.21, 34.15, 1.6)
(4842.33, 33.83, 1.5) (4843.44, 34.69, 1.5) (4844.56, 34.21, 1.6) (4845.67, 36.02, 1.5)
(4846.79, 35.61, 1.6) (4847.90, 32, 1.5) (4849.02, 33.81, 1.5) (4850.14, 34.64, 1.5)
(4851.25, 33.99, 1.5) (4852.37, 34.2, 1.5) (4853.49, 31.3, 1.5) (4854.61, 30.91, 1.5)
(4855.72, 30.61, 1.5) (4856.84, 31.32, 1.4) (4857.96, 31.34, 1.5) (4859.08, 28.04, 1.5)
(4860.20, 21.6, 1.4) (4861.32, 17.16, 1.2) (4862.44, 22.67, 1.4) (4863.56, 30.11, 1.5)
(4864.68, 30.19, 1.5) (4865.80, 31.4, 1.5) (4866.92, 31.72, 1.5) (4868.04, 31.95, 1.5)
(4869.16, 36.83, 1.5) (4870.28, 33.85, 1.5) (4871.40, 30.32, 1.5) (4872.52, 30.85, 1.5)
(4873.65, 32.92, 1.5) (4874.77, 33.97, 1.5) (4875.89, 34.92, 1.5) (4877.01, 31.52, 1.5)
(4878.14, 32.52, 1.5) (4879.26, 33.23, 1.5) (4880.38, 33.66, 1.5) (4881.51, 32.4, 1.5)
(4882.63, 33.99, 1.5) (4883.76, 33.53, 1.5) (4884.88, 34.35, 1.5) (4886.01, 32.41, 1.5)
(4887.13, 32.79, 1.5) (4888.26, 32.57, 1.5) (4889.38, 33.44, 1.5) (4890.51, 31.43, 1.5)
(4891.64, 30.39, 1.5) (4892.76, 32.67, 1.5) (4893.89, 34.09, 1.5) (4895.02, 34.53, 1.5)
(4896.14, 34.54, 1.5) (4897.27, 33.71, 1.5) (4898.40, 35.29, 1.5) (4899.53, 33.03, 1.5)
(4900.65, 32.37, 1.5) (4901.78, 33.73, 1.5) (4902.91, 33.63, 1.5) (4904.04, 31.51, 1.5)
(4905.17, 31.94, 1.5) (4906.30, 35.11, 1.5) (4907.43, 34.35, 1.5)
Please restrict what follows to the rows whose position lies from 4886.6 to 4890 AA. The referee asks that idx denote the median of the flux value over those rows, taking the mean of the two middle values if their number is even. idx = 33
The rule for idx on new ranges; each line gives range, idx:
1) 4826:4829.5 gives 34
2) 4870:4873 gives 31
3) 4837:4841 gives 35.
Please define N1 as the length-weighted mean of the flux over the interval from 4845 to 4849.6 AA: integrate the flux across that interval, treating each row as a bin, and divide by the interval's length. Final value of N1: 34.4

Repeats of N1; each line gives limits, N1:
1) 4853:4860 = 30.1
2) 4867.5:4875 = 32.9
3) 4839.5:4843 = 33.7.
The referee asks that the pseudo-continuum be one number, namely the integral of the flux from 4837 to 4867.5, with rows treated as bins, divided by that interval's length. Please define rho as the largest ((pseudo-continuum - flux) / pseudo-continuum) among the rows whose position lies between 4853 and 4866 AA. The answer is 0.46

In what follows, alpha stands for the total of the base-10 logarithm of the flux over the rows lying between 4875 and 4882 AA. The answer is 9.11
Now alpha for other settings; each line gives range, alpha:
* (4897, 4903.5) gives 9.16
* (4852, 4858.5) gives 9.00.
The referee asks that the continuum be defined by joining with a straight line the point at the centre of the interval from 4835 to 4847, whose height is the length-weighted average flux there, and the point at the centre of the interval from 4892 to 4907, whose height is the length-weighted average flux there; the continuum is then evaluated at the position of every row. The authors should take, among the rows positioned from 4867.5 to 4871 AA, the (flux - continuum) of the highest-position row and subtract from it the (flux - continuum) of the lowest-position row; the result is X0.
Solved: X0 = 1.9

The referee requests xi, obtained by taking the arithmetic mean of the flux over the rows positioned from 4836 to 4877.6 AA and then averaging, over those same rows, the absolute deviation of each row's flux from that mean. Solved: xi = 2.7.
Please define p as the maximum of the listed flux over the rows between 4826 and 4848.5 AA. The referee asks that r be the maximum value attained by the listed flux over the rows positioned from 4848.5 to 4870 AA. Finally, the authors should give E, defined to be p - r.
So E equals -0.5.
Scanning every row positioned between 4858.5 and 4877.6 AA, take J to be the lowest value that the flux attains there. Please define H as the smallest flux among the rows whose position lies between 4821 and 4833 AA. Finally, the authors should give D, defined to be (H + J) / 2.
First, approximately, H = 31.44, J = 17.16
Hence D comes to 24.3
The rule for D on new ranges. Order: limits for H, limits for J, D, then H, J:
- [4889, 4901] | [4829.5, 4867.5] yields 23.8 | 30.39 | 17.16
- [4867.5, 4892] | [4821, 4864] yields 23.7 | 30.32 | 17.16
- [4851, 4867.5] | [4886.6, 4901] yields 23.8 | 17.16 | 30.39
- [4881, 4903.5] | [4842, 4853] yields 31.2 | 30.39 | 32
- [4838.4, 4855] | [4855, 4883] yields 24.0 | 30.91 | 17.16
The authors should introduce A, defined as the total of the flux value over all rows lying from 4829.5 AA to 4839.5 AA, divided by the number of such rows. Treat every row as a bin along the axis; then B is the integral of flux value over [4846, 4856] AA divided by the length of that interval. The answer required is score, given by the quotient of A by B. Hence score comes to 1.04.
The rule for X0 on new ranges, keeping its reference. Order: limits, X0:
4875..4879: -2.4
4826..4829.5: -2.5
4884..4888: -1.5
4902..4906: -1.7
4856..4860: -3.2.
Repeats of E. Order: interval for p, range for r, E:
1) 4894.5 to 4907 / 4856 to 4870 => -1.5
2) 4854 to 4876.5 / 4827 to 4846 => 0.5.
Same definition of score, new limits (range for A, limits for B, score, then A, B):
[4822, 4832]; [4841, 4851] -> 0.99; 33.9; 34.3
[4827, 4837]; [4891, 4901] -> 1.02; 34.1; 33.4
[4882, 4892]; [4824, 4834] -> 0.96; 32.8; 34.2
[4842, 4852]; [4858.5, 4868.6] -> 1.26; 34.3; 27.2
